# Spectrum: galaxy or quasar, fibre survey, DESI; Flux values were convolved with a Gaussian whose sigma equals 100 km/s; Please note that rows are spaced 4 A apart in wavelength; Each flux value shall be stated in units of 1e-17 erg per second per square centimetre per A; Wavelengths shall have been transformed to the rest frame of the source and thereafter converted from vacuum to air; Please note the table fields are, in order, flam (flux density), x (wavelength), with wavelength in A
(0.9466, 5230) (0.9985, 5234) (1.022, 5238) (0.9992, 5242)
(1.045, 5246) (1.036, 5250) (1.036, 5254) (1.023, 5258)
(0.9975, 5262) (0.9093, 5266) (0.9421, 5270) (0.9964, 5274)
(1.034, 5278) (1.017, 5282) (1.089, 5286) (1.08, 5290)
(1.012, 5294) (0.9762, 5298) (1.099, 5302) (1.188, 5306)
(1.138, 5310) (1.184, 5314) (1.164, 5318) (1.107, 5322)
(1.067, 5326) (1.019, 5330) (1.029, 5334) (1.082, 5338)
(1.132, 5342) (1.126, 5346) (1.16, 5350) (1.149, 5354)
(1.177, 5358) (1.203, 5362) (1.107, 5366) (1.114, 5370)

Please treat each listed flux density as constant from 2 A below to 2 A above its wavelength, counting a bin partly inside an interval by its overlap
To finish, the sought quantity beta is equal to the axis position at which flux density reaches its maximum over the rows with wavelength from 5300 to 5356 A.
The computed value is 5306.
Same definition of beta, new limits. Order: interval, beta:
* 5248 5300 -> 5286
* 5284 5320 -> 5306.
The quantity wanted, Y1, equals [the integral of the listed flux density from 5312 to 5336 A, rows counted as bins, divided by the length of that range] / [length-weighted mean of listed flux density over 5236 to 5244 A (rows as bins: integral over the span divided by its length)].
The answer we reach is 1.08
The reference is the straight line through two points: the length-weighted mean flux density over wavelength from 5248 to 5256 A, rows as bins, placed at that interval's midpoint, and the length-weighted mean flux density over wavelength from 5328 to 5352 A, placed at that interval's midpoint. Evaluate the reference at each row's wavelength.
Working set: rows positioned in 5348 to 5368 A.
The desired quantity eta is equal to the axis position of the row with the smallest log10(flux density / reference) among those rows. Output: 5366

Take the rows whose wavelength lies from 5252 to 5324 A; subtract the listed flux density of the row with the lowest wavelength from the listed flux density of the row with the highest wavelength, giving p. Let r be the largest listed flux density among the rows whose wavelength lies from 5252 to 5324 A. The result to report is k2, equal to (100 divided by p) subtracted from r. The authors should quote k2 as -1407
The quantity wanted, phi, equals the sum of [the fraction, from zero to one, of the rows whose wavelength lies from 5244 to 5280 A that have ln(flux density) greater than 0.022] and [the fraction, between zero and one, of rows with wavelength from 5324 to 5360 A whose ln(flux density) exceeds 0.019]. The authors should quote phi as 1.44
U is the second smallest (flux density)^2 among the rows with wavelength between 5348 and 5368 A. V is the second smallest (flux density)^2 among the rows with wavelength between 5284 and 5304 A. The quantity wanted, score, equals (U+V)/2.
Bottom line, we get 1.17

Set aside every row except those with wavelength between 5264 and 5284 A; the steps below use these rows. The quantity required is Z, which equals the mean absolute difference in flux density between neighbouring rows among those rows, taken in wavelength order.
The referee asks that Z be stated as 0.035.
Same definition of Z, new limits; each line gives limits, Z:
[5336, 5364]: 0.026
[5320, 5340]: 0.038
